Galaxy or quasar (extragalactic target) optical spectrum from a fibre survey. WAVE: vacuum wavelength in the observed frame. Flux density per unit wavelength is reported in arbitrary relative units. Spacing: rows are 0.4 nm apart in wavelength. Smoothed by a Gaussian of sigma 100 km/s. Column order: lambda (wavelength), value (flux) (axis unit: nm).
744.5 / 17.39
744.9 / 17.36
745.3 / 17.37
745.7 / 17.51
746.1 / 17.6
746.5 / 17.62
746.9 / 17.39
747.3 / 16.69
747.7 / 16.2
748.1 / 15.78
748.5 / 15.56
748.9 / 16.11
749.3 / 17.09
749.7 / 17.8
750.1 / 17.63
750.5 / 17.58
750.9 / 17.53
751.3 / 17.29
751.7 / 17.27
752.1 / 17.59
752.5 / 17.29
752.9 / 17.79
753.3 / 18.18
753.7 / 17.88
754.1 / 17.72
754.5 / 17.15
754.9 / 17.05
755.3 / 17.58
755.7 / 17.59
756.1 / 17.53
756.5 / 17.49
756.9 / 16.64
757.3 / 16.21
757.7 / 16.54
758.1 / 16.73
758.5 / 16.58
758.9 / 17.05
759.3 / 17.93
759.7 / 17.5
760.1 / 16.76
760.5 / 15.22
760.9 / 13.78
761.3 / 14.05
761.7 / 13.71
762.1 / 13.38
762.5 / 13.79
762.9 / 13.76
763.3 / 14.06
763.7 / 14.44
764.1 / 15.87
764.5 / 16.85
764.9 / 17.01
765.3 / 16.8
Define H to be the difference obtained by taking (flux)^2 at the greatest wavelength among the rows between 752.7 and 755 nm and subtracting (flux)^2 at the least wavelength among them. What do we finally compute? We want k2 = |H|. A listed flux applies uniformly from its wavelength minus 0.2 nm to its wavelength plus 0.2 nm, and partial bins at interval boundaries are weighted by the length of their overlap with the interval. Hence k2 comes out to 26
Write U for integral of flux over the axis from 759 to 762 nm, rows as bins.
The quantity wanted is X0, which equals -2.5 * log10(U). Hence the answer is -4.17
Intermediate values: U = 47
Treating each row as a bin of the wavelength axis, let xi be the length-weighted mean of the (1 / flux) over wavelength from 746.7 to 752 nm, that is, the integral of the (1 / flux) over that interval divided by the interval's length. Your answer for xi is 0.0592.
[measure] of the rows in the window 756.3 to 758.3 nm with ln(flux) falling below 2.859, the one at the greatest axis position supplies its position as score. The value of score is 758.1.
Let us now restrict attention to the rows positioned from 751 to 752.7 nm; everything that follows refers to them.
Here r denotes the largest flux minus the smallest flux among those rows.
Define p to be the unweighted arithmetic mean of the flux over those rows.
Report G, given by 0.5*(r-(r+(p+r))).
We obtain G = -8.84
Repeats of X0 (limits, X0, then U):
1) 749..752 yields -4.30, 52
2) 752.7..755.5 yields -4.23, 49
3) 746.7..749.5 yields -4.16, 46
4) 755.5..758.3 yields -4.19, 47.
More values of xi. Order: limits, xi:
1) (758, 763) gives 0.0656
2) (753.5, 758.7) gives 0.0584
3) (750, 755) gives 0.0570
